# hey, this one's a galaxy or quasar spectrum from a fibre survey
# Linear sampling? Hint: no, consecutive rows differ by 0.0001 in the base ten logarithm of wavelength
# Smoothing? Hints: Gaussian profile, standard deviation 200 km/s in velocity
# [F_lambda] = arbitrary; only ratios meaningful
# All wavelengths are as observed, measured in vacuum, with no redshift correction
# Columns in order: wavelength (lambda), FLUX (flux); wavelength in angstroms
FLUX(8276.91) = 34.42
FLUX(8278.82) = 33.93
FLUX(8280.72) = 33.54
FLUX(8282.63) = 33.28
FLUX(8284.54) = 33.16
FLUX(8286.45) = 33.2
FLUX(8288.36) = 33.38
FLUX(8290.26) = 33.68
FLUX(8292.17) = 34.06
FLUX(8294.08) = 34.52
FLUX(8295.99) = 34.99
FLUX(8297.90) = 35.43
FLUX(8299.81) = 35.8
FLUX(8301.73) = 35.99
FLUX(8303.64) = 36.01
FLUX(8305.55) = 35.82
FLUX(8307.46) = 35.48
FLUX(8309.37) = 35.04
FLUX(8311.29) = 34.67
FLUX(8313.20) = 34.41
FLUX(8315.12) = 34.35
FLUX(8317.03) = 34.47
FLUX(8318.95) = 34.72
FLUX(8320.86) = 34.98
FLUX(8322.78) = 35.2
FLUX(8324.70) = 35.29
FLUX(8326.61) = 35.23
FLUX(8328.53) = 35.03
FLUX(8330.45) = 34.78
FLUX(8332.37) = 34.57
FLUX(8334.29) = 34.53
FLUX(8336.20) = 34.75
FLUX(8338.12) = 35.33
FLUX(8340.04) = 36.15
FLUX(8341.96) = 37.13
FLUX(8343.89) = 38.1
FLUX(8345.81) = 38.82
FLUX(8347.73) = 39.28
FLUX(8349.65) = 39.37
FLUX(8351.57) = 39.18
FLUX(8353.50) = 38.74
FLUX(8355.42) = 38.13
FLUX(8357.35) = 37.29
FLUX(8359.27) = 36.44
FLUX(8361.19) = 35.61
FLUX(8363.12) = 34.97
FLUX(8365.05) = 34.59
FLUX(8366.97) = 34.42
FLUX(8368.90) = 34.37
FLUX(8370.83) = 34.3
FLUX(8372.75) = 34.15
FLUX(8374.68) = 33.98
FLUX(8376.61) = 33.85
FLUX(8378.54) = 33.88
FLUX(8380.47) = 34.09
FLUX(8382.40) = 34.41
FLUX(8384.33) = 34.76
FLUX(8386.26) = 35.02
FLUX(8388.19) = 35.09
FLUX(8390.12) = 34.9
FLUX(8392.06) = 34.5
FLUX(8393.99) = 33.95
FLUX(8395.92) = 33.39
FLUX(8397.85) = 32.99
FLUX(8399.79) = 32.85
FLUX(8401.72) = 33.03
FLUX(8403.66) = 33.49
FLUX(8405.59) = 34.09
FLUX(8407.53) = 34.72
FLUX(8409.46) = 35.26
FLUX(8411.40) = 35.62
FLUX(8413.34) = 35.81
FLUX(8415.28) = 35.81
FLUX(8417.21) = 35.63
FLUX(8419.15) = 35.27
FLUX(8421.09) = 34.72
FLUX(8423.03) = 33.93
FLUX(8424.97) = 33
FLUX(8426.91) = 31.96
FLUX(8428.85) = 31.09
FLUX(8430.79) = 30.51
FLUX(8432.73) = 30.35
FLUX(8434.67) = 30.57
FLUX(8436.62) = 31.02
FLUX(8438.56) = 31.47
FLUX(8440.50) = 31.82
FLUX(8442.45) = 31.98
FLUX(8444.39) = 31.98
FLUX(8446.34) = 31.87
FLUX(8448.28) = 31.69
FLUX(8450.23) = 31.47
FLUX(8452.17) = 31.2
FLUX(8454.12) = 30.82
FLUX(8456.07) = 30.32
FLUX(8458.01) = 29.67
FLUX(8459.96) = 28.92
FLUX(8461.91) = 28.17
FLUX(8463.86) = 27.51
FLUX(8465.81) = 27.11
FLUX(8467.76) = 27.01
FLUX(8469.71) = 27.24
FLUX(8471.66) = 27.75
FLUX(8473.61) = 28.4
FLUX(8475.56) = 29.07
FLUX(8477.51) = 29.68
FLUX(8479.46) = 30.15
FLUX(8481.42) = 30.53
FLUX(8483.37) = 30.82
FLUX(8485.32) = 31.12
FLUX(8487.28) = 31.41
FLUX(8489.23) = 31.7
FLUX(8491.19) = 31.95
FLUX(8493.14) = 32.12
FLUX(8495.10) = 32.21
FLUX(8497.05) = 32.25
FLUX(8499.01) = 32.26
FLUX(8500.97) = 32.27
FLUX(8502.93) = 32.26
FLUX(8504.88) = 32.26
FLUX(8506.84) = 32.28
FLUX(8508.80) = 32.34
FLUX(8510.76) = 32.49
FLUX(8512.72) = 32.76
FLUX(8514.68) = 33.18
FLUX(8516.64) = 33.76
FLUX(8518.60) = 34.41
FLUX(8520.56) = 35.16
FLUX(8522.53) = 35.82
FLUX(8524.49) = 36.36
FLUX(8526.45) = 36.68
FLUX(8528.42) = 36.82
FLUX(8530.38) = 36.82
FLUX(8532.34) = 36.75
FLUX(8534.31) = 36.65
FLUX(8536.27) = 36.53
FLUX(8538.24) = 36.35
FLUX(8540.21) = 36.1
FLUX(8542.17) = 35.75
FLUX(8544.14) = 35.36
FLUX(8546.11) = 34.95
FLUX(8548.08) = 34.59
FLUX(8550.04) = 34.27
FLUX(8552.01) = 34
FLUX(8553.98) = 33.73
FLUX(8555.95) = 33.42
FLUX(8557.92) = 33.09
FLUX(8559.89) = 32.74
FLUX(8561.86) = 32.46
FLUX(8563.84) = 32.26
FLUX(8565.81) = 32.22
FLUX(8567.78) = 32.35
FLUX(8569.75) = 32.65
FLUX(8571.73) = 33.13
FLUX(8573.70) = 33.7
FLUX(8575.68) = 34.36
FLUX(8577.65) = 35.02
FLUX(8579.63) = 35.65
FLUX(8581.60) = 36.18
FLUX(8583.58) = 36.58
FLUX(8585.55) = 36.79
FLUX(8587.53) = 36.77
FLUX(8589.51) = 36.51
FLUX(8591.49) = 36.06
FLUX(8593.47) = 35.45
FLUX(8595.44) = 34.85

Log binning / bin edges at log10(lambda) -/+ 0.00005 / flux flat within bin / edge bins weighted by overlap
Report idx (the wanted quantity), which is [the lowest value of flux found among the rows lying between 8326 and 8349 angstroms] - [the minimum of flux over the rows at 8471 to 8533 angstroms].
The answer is 7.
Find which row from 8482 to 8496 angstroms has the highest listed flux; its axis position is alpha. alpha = 8495.10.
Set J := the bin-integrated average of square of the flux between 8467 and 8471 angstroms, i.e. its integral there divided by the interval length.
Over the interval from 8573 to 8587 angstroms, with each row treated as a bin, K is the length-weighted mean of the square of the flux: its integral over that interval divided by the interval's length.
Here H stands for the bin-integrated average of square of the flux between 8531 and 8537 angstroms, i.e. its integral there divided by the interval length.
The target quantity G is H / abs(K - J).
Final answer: 3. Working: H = 1345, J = 739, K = 1265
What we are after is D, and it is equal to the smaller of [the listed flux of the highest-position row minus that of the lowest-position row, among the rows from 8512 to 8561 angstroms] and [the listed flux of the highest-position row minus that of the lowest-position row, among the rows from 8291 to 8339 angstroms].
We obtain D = 0.0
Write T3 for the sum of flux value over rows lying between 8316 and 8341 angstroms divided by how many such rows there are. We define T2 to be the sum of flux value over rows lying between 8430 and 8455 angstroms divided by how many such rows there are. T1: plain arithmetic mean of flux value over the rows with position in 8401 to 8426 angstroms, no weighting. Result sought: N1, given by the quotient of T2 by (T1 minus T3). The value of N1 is -87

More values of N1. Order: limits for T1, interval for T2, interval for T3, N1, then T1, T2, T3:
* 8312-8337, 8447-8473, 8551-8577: 17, 34.8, 29.1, 33.1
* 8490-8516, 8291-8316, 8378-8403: -21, 32.4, 35.1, 34.1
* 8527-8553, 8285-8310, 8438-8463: 7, 35.8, 34.9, 30.9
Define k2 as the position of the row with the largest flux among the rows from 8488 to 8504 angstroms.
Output 8500.97 angstroms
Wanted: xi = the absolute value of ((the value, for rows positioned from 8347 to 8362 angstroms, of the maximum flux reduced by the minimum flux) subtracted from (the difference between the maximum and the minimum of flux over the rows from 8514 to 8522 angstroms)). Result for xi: 1.8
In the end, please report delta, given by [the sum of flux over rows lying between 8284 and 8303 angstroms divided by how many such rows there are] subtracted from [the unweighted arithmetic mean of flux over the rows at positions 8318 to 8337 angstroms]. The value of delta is 0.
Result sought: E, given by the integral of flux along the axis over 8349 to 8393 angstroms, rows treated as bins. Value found 1560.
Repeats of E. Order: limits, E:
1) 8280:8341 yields 2120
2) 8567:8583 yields 547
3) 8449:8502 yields 1597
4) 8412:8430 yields 614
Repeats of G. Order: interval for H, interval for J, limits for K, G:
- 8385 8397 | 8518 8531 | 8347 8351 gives 5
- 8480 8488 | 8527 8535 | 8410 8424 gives 9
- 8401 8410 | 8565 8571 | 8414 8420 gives 5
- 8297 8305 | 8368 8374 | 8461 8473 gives 3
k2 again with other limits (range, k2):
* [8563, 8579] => 8577.65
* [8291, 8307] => 8303.64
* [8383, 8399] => 8388.19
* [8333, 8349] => 8347.73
